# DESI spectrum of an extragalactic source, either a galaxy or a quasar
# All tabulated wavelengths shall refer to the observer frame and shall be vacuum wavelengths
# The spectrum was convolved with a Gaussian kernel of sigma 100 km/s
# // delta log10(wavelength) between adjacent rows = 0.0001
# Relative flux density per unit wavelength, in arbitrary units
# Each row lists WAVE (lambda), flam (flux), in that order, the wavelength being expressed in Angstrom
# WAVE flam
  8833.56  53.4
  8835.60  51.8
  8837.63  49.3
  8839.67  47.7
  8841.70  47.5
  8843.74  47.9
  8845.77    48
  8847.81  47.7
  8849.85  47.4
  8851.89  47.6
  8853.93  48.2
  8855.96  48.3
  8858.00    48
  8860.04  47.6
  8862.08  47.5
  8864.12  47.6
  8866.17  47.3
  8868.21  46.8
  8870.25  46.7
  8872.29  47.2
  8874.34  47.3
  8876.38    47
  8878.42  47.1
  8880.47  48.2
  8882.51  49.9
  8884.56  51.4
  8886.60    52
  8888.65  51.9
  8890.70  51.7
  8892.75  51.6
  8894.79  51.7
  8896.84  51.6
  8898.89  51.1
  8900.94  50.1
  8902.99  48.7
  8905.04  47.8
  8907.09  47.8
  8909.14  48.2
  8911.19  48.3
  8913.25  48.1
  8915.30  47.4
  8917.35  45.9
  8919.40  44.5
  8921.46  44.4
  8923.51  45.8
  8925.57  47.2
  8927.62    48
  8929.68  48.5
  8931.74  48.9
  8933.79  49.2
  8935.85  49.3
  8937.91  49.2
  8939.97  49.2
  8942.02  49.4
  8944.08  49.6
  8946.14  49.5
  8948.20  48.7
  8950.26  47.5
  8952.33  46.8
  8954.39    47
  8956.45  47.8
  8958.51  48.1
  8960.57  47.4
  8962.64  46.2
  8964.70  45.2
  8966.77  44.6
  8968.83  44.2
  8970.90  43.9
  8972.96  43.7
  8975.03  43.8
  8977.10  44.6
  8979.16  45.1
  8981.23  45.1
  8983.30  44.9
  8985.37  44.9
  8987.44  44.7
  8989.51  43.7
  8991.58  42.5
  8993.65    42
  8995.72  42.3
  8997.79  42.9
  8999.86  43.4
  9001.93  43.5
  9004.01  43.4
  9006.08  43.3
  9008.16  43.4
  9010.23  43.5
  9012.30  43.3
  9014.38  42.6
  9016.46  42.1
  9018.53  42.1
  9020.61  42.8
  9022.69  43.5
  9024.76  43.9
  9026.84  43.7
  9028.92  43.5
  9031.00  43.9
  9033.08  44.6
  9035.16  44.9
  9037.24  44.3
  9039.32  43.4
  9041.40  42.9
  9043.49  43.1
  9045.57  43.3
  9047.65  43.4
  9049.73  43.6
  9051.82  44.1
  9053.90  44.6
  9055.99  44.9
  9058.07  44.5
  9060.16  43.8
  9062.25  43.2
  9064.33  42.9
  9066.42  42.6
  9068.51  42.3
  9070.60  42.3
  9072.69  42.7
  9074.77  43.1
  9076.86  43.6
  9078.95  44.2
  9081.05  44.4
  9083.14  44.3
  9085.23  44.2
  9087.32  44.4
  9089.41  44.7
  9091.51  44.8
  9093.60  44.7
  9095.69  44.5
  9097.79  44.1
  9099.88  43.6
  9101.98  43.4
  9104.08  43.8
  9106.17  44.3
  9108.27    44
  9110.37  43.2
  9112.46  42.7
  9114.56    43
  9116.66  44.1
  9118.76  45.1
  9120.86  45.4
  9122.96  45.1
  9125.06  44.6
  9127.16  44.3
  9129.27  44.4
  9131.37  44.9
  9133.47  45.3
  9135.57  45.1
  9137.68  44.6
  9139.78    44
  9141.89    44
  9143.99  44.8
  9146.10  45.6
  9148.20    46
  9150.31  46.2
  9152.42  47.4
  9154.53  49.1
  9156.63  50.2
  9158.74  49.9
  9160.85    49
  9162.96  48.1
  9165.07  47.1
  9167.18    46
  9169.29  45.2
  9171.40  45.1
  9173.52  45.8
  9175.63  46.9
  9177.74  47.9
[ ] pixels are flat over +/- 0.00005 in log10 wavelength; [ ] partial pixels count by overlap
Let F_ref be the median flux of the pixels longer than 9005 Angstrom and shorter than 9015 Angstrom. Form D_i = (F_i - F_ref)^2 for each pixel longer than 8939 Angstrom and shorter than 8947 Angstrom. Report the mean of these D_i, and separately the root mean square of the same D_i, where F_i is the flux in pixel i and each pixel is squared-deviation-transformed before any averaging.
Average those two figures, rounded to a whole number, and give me 38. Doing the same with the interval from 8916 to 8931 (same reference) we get 13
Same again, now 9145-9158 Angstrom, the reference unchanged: 23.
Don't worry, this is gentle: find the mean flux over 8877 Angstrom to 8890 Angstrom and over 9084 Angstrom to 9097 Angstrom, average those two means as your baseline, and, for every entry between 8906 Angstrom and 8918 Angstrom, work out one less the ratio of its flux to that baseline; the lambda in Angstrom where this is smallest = 8911.19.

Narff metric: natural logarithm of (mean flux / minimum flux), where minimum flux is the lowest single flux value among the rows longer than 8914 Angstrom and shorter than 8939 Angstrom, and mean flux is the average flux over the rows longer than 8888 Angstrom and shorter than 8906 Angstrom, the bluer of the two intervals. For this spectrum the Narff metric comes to 0.132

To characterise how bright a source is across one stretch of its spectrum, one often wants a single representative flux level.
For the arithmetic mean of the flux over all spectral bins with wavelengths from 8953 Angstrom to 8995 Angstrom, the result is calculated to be 45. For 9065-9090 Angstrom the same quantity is 44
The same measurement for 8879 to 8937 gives 49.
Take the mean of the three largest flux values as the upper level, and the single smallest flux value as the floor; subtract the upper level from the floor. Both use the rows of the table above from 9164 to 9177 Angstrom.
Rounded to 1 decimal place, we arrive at -1.6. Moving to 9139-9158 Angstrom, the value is -4.9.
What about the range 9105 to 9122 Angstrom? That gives -2.2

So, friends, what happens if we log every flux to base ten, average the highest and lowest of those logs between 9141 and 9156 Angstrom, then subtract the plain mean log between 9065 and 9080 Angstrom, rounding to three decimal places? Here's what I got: 0.034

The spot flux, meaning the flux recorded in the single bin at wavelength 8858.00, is 48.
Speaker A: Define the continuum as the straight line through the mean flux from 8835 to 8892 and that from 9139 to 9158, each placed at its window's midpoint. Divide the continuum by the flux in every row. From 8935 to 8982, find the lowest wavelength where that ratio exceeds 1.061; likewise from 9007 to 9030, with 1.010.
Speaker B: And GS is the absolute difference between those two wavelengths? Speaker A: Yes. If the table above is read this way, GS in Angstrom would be 41.4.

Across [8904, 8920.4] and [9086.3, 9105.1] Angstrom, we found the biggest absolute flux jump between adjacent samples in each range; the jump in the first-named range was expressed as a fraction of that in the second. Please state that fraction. 3.00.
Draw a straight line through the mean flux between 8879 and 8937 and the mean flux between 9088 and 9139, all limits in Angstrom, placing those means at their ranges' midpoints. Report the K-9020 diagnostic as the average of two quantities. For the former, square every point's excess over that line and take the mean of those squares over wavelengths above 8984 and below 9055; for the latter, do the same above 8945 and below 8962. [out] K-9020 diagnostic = 5.2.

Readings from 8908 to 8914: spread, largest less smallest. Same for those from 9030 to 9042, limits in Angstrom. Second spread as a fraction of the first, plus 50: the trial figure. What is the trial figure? 60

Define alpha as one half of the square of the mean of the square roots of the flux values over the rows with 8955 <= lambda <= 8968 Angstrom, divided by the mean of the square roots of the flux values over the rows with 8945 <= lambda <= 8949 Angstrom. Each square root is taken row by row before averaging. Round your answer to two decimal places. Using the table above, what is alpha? 3.32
